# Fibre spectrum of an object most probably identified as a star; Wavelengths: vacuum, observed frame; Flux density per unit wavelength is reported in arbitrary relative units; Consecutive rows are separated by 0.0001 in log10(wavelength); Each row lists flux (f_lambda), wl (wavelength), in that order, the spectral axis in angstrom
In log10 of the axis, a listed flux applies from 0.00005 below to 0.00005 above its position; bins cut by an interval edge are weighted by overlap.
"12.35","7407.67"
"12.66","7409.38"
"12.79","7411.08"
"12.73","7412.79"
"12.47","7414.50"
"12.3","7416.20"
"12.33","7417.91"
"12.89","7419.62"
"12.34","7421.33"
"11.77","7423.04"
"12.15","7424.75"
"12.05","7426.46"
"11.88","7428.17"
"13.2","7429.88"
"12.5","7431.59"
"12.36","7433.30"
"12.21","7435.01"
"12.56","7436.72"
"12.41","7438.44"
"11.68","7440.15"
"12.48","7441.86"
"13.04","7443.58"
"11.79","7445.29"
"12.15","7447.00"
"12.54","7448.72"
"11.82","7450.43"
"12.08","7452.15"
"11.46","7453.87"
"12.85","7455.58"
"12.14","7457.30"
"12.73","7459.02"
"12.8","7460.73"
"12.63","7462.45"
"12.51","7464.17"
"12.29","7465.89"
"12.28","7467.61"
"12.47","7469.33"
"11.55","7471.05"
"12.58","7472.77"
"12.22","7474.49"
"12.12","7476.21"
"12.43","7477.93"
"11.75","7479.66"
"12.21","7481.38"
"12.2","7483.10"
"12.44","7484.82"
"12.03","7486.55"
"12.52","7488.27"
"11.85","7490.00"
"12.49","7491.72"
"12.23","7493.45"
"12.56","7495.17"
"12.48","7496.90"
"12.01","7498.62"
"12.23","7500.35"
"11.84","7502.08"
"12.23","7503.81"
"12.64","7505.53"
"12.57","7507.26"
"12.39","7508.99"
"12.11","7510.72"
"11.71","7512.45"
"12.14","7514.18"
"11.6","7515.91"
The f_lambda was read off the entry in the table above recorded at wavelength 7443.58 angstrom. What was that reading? 13.04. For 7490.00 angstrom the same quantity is 11.85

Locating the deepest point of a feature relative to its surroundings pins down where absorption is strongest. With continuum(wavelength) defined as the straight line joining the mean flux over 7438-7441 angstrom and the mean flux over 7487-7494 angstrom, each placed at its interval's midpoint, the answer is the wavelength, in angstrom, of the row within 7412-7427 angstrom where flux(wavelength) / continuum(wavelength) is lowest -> 7423.04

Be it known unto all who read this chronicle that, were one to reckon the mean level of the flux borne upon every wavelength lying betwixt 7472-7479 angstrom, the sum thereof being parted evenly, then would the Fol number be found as 12.3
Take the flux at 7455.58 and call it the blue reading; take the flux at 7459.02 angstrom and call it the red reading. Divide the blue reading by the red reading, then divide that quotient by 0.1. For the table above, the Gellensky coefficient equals 10.1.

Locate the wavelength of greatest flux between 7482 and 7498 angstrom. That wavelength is 7495.17 angstrom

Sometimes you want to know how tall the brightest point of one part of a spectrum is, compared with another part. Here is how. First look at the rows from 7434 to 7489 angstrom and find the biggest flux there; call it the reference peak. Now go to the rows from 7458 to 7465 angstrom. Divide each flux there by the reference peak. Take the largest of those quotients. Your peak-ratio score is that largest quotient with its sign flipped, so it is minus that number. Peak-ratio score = -0.98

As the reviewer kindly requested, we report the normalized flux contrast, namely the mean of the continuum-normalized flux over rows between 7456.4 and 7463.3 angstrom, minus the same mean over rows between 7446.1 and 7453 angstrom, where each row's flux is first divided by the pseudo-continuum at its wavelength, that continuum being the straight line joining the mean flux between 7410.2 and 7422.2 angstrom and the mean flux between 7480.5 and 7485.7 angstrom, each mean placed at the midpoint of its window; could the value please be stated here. 0.038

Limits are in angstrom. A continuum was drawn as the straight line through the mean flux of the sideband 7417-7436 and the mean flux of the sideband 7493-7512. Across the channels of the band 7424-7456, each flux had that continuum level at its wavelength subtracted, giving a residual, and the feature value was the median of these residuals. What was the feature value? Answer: -0.12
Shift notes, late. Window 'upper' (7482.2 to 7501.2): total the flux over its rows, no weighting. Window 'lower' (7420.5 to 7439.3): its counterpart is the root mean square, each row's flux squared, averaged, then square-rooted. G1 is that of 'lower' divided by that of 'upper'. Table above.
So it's 0.0912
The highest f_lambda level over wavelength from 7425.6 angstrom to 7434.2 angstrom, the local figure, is 13.2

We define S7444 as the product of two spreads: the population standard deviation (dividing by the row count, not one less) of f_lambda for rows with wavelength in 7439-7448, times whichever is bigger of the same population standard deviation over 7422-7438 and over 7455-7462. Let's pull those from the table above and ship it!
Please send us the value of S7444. 0.20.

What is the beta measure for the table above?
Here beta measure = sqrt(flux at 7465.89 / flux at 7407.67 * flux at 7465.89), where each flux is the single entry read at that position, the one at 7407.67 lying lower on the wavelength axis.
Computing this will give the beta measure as 3.50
